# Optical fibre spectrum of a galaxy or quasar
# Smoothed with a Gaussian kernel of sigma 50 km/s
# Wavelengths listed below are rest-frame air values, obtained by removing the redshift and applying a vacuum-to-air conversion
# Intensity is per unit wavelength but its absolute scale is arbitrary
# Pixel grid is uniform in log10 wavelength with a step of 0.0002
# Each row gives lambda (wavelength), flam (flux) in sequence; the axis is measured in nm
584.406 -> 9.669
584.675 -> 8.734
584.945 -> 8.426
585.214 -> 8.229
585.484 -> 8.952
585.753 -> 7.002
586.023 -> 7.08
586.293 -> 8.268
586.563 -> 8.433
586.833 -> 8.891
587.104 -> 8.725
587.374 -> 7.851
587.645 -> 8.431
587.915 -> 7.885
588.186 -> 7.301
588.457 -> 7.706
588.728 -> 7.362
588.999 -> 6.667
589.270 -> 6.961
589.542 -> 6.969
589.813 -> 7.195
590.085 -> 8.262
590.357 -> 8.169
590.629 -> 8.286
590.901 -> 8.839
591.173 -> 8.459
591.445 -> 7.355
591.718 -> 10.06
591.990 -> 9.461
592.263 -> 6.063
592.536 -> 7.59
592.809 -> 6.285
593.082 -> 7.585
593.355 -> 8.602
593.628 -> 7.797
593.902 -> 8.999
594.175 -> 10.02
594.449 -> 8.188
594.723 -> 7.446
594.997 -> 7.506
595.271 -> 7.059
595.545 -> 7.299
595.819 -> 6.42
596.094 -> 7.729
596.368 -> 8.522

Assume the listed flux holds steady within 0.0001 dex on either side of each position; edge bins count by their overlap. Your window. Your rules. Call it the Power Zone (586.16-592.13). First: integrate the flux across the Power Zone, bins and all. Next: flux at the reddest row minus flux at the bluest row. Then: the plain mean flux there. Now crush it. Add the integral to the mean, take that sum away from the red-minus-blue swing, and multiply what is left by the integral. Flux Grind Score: -2652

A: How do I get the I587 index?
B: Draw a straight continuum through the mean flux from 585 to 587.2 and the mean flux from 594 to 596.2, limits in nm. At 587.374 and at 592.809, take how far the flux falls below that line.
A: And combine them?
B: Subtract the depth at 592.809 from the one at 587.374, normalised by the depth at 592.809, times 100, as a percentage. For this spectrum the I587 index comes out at -82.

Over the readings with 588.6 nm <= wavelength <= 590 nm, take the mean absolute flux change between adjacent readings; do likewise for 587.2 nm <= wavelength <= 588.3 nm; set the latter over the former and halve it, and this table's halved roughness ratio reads 0.9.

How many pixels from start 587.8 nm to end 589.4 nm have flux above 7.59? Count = 2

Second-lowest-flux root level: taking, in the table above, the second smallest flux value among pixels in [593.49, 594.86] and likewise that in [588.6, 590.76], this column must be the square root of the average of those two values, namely 2.72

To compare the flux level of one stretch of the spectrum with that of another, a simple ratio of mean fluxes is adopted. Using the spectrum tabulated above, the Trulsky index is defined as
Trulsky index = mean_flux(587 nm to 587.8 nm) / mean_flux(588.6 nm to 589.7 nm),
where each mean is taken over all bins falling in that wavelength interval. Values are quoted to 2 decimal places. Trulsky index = 1.19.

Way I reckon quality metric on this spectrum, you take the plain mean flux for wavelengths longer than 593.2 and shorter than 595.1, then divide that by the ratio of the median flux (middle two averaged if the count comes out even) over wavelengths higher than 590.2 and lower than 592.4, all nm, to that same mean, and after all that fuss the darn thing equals 8.4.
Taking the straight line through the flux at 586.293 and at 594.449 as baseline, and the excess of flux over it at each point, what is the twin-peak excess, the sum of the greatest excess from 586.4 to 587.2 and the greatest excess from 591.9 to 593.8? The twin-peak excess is 1.9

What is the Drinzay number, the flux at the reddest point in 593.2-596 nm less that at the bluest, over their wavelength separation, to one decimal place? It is -0.9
